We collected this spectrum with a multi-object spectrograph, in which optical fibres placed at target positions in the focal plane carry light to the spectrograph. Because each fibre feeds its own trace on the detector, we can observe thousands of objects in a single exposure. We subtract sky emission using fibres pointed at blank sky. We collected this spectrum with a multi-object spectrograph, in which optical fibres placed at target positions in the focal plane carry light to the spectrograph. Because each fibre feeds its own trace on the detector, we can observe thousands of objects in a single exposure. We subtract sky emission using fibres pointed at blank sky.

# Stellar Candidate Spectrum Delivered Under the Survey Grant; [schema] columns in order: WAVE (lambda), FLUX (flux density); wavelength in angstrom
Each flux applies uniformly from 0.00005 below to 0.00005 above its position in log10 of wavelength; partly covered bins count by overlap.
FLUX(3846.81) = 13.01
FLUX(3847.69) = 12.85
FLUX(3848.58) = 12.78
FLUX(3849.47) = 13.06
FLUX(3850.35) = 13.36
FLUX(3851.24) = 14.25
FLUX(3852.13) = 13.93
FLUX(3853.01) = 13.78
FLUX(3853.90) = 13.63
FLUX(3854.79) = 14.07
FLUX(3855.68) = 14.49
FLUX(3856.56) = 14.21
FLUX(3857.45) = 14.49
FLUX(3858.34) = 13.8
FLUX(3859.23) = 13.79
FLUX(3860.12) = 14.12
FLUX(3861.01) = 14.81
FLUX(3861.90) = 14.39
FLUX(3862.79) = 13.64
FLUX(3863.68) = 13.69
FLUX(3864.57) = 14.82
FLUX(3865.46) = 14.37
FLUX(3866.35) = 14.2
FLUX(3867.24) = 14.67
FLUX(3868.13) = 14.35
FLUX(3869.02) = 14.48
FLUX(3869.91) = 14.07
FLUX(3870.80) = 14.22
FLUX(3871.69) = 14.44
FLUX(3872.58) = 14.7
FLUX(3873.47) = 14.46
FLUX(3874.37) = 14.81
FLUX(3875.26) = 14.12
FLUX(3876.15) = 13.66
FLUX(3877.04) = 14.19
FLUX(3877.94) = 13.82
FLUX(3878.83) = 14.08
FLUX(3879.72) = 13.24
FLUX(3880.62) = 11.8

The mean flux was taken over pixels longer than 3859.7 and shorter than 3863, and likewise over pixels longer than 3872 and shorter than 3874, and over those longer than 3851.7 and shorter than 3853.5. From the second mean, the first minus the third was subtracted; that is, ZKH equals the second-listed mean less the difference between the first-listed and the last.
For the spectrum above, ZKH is 14.2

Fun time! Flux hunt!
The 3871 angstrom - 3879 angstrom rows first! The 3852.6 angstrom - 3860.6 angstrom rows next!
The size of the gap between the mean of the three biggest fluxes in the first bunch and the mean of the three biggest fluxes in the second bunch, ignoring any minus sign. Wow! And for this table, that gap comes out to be 0.3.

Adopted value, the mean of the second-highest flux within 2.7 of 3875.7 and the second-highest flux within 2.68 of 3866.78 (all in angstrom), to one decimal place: 14.6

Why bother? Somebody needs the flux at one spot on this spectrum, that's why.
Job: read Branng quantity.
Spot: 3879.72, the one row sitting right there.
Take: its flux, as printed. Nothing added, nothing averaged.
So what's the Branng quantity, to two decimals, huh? 13.24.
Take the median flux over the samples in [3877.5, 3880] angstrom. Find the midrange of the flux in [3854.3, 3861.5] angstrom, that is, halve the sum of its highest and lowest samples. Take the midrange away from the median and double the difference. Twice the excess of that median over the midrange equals -1.0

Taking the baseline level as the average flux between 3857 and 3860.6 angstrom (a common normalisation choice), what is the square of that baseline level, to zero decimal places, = 197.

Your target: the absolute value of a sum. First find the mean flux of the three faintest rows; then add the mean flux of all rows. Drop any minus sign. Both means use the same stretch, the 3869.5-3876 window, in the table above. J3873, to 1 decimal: 28.5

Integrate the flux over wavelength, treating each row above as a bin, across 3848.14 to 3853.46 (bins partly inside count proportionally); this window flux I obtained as 72.0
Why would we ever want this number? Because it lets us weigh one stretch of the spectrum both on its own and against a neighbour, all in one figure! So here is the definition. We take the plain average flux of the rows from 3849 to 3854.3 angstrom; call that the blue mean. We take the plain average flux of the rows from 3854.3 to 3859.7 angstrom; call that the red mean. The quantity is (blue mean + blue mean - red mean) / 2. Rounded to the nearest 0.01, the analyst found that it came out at 6.60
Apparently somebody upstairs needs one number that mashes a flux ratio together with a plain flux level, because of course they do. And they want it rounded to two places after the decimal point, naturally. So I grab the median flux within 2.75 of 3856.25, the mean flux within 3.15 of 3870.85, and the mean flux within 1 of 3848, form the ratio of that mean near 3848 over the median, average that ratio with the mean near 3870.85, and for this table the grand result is 7.65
